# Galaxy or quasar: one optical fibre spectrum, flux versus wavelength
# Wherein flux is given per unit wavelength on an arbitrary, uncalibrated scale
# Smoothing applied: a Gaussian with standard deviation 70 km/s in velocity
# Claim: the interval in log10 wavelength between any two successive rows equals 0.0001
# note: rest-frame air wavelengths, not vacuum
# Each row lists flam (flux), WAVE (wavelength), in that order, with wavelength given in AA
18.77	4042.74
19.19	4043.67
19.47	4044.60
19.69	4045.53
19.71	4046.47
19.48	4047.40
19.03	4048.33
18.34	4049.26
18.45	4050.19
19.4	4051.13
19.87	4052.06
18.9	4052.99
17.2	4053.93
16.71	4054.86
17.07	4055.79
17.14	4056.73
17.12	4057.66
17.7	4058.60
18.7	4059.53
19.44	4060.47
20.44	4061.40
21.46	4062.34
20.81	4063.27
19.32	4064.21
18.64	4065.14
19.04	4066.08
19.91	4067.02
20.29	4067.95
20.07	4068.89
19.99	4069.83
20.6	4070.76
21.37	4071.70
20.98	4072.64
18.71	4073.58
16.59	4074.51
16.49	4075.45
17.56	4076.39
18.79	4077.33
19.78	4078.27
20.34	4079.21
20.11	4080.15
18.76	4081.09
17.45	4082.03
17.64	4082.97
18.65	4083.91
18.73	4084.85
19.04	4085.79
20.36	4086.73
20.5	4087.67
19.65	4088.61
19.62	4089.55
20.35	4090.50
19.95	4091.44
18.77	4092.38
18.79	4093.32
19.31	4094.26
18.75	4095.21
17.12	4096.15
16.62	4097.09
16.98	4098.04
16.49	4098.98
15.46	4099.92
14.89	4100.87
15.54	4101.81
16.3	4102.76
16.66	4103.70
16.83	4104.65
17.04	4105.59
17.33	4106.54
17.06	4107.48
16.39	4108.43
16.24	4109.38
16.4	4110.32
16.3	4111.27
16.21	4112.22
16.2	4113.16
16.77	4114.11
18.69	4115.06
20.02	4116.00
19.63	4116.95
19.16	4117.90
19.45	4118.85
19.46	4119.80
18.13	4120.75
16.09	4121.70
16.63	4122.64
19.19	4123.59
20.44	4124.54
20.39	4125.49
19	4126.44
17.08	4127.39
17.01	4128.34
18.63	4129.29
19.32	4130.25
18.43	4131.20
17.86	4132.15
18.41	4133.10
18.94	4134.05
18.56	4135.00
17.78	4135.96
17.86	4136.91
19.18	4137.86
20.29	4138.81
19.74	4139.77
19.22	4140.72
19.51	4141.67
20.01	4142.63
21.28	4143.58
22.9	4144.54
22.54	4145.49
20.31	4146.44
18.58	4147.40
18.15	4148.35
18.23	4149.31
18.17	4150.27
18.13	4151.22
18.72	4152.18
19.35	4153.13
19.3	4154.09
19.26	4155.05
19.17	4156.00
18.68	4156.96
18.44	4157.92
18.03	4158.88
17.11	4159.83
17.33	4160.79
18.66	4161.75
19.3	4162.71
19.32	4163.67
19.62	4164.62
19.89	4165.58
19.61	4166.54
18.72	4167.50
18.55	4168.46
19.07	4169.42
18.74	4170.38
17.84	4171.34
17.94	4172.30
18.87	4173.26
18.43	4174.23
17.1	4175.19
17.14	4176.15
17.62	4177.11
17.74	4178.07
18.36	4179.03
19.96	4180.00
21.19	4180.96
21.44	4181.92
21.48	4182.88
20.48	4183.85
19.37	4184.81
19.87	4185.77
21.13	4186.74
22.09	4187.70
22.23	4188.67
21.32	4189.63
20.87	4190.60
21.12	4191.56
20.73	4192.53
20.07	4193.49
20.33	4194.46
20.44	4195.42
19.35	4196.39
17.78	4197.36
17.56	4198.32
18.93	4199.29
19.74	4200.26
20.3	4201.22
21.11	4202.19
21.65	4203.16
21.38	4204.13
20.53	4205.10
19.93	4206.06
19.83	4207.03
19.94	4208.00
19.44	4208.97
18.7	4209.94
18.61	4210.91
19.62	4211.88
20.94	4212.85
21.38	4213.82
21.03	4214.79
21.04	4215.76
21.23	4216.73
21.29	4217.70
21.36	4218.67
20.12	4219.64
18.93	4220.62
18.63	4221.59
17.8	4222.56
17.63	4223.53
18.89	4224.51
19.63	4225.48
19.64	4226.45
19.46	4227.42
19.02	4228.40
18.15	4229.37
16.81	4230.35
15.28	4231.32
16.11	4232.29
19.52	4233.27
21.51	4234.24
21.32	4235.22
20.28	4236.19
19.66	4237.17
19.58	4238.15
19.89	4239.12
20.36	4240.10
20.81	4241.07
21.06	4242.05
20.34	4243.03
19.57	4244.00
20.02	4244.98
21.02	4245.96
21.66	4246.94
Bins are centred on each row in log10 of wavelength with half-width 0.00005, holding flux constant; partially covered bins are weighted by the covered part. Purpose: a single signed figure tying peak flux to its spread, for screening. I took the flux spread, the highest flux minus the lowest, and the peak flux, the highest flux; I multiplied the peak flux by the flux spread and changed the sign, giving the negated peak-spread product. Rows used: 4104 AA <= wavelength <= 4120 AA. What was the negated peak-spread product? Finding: -76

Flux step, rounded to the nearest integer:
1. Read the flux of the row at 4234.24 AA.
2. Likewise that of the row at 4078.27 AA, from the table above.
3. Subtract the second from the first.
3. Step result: 2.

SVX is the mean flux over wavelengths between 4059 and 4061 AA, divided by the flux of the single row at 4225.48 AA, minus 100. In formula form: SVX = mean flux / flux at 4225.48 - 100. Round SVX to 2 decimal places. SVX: -99.03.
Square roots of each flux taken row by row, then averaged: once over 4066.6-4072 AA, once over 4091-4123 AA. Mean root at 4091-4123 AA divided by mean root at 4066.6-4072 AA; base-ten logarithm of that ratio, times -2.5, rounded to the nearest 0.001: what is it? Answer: 0.086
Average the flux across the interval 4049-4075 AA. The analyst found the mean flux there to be 19.1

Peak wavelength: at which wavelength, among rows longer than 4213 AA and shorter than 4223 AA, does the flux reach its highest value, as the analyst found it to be 4213.82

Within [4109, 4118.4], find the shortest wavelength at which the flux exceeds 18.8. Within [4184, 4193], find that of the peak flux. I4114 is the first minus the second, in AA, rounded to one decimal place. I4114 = -72.7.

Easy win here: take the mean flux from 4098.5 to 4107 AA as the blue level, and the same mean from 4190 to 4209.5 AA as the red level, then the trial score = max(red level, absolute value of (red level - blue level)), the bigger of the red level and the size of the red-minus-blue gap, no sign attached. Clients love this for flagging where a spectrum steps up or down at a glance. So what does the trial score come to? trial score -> 20.1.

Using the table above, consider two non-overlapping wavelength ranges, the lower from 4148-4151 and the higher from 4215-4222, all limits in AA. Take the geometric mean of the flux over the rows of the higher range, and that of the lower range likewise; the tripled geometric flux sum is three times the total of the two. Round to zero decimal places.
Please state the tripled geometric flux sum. 116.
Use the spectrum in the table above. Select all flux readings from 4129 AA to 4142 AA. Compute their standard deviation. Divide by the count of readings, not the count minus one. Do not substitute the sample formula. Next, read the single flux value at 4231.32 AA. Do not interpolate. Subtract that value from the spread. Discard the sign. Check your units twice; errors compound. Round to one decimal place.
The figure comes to 14.6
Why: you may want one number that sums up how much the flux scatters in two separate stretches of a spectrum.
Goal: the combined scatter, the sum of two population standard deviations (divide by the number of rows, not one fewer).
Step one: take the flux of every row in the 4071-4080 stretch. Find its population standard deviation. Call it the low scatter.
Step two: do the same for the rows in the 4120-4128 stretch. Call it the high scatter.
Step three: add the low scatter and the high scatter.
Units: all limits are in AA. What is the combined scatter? 3.3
